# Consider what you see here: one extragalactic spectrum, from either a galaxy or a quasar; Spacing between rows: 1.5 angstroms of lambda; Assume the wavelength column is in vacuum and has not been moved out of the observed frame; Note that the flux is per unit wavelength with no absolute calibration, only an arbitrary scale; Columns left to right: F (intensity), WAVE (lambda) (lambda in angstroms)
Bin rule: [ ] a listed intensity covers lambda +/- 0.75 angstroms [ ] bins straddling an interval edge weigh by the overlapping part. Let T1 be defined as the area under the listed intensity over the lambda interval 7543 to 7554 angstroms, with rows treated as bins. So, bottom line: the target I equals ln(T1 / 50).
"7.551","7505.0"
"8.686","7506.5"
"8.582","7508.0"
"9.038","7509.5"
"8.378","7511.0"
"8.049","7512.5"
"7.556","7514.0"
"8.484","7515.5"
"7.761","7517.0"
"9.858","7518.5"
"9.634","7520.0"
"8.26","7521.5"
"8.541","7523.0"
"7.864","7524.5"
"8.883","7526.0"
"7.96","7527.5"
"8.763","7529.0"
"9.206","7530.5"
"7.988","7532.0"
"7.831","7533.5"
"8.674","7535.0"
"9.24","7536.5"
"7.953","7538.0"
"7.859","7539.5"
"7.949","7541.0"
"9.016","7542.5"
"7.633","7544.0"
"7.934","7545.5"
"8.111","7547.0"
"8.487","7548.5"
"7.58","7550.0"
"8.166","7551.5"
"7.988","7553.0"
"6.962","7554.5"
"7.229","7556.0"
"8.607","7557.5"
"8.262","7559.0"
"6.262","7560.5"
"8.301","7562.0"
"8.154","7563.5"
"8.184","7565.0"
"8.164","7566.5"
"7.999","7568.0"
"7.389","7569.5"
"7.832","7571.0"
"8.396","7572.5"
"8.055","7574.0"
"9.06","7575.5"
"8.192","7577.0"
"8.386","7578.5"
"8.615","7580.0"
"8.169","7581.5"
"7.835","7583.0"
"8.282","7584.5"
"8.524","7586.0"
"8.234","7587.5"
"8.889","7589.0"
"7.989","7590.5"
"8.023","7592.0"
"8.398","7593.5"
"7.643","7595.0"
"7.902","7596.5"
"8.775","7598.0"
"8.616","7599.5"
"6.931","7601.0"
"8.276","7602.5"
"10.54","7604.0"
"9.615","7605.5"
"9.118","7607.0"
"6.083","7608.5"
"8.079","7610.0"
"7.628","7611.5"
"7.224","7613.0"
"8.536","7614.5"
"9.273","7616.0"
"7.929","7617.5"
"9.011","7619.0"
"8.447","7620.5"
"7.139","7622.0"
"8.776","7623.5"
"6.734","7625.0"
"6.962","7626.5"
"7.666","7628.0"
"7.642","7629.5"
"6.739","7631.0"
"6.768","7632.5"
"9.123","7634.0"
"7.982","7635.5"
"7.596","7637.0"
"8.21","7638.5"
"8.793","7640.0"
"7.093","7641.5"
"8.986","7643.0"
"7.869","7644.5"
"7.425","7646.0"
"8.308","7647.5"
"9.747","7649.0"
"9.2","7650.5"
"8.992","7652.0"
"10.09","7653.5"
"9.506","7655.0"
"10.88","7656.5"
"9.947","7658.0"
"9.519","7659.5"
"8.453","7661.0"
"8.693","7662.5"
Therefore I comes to 0.56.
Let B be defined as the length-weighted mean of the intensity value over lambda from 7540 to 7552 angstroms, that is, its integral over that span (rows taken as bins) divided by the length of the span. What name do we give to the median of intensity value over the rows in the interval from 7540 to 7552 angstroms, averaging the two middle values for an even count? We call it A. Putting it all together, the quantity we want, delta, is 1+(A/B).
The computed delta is 1.991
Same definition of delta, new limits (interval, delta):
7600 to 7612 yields 1.985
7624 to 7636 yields 1.978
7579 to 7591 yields 1.992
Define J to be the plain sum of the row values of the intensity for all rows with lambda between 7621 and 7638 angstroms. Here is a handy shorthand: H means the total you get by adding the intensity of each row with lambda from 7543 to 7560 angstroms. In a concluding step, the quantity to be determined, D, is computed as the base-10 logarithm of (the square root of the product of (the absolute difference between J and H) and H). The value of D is 1.26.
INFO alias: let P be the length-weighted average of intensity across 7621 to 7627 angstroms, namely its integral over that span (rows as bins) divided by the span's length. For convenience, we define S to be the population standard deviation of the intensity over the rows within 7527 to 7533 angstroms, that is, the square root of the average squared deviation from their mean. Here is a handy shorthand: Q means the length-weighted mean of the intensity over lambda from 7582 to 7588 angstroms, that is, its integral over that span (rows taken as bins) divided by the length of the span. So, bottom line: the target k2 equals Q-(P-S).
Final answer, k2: 1.3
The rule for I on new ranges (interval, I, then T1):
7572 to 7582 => 0.52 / 84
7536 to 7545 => 0.39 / 74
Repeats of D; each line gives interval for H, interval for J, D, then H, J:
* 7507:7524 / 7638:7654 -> 0.87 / 94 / 95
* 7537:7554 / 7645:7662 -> 1.54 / 89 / 102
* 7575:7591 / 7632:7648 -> 1.28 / 92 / 88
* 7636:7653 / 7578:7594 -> 0.95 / 92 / 91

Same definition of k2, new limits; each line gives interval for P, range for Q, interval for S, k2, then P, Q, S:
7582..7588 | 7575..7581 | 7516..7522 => 1.2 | 8.22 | 8.53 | 0.89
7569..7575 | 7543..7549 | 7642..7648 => 0.7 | 7.99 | 8.06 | 0.58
